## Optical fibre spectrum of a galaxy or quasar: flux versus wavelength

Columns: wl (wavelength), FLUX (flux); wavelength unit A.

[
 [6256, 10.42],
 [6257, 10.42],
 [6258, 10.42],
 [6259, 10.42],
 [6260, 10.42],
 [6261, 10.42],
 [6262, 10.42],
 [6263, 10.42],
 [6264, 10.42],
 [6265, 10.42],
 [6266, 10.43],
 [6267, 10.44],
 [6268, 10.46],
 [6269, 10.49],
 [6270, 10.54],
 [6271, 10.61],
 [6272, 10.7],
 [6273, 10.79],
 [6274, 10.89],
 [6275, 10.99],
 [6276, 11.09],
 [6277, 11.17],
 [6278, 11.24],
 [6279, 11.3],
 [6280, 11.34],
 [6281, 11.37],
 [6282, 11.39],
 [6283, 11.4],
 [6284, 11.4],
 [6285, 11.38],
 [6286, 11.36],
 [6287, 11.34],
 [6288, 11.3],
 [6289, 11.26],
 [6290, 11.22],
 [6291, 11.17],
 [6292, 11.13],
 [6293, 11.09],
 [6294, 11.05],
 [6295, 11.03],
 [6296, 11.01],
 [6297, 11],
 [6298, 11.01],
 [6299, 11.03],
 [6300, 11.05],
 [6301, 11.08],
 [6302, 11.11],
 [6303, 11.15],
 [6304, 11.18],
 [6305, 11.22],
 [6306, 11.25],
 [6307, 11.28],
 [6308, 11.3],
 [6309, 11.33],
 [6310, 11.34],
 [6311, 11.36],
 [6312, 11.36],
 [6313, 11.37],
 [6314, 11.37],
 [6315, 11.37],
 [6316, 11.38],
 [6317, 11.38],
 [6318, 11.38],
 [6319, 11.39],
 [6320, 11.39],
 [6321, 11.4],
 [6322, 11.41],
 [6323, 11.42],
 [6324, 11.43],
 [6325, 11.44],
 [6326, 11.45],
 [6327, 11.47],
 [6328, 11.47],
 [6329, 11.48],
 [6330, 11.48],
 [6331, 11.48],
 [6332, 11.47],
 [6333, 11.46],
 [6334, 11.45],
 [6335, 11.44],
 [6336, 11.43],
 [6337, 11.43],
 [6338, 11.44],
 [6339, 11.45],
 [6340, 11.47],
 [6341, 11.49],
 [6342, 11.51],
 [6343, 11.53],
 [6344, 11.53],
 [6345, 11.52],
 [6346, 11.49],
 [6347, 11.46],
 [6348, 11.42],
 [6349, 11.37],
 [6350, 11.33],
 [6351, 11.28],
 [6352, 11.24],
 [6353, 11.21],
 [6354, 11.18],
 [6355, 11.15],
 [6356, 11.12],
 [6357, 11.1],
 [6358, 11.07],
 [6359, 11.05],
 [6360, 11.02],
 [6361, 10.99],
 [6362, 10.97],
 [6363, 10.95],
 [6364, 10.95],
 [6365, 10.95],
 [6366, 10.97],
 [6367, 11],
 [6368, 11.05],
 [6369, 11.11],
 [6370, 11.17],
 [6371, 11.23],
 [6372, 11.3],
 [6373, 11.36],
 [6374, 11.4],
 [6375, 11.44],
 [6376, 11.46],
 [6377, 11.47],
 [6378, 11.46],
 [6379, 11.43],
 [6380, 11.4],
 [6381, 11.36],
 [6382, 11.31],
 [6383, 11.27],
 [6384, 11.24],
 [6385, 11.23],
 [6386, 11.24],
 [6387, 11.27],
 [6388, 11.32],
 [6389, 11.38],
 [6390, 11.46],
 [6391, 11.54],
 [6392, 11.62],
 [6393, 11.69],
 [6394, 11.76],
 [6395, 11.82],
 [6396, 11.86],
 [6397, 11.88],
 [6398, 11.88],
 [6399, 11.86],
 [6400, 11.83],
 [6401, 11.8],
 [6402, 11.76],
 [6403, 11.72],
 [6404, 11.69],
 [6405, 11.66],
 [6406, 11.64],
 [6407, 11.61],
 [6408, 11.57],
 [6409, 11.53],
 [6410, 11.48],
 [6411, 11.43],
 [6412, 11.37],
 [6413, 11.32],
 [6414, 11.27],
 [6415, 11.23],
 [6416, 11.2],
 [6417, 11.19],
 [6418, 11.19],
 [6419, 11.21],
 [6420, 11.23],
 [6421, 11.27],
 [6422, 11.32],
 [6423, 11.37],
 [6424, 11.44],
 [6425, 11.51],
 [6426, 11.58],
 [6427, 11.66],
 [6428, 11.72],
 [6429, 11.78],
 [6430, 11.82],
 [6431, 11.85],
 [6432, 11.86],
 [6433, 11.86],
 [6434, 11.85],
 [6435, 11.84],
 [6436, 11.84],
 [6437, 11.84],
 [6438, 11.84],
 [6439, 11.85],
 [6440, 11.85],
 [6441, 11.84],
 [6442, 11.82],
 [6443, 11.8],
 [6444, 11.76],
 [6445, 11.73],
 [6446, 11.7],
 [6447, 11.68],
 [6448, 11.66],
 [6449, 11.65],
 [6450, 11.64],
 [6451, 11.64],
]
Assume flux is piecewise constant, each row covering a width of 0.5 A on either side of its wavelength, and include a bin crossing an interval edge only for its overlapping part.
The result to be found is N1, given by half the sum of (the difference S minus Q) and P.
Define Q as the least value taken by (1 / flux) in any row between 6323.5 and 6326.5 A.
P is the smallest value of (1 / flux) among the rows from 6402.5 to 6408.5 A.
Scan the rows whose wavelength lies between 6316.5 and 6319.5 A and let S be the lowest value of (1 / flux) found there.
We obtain 0.043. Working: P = 0.0853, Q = 0.0873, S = 0.0878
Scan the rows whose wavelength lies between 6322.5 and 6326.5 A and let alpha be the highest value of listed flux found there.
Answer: 11.45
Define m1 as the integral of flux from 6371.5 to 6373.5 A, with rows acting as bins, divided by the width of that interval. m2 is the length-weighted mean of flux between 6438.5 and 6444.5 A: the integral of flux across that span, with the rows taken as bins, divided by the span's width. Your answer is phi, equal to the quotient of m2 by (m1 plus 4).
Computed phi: 0.77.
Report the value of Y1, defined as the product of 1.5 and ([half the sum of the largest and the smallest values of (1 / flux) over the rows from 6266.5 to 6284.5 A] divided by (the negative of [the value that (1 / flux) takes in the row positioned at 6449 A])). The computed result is -1.60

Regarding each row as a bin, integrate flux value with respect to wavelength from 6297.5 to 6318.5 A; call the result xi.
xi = 236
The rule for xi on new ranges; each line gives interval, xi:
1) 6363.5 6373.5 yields 111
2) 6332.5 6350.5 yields 206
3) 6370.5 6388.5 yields 204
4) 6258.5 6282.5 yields 258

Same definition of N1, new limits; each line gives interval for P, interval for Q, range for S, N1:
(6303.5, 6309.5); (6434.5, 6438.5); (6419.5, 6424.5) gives 0.046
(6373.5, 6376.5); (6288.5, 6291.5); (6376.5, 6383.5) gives 0.043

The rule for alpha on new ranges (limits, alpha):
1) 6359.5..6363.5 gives 11.02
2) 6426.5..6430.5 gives 11.82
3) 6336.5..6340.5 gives 11.47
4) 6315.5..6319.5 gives 11.39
